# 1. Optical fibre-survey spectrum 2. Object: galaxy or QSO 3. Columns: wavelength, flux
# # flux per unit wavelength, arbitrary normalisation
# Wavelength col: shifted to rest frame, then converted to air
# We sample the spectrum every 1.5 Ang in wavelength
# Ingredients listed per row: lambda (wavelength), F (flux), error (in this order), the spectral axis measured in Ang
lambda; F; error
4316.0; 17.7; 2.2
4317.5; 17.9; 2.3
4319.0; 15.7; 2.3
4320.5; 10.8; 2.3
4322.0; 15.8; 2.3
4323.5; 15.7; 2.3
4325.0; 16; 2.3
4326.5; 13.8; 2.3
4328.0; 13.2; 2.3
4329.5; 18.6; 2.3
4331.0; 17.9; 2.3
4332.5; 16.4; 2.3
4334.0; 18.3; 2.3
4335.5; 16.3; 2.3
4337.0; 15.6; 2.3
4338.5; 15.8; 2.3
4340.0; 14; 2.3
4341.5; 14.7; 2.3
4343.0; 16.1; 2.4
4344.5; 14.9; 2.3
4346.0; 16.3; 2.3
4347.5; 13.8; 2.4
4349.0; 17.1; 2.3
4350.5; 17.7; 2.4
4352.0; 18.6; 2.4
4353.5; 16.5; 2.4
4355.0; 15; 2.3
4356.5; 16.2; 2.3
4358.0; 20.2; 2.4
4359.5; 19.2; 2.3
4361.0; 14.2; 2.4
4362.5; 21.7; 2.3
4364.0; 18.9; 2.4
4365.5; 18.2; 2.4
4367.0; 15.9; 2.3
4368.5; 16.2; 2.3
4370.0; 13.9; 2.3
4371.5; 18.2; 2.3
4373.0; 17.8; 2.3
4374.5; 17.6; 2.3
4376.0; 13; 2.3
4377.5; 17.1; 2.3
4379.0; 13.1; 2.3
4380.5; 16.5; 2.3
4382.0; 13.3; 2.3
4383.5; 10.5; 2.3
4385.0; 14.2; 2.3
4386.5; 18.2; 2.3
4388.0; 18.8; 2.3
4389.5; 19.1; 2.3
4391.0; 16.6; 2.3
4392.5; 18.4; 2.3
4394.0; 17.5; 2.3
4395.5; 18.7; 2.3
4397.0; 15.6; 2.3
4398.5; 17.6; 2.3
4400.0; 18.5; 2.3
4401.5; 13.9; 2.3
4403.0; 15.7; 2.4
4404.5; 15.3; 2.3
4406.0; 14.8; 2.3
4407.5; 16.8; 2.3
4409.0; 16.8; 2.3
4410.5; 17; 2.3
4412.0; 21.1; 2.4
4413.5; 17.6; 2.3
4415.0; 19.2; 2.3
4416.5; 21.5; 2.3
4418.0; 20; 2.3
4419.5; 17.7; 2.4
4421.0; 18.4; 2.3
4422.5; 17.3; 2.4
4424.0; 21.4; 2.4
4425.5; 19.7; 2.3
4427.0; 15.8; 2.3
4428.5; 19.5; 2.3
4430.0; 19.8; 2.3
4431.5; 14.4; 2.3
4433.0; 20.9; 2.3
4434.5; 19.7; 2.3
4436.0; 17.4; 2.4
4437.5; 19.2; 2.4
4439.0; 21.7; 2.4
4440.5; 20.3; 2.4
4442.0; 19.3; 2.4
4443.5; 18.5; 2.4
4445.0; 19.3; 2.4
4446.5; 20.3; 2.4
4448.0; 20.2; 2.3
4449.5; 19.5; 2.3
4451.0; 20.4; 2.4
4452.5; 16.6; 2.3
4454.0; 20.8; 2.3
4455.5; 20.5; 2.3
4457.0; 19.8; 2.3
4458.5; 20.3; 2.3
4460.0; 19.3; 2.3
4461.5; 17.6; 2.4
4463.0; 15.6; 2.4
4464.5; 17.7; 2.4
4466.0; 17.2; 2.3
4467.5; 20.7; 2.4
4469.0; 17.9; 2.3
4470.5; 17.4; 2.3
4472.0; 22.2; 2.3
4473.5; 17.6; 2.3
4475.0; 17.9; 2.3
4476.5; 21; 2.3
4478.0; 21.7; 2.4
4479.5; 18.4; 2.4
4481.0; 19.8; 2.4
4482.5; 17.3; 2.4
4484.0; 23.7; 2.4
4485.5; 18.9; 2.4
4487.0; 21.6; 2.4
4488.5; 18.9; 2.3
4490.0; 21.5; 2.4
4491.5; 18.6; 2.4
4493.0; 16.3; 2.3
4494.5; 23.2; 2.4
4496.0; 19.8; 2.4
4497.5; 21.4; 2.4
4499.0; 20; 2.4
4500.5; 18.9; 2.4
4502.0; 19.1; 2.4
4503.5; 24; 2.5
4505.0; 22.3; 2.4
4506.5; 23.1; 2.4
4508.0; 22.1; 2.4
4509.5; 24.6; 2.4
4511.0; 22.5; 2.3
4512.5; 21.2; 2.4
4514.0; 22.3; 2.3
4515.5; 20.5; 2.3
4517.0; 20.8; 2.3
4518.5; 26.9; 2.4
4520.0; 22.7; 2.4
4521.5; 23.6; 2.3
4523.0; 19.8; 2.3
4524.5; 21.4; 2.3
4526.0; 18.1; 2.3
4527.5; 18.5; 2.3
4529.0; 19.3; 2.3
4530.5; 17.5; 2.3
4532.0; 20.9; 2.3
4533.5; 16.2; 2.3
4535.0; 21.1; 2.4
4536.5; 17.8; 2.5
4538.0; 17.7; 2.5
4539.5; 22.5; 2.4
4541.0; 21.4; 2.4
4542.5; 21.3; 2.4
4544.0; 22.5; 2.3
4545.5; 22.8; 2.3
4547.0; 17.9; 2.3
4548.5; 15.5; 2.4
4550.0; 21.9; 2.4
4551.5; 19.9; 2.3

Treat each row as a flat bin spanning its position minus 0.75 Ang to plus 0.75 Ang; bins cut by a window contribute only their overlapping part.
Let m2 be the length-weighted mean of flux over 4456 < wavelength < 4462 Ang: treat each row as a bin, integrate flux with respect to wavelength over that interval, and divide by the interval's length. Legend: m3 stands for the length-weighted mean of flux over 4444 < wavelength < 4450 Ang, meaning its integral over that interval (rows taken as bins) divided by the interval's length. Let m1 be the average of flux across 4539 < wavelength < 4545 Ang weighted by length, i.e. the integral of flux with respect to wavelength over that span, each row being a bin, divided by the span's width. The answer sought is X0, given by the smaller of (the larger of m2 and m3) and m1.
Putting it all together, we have 19.8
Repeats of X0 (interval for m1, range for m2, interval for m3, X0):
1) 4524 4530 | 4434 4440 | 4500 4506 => 19.2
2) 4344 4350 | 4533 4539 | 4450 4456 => 15.6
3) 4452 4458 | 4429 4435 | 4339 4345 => 18.7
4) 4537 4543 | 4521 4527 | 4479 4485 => 20.5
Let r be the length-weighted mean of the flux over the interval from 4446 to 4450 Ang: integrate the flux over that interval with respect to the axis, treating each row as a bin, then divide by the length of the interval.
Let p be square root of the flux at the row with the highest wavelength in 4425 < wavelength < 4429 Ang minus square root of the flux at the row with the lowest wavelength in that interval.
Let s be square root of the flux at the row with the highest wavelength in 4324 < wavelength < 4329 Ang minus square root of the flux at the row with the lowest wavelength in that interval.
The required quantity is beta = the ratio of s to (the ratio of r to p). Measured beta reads 0.000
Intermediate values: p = -0.02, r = 20.0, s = -0.37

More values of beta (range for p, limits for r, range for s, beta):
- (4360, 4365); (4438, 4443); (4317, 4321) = -0.027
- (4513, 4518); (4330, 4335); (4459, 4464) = 0.004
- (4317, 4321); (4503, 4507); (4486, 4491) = 0.000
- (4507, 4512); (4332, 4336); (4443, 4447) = 0.001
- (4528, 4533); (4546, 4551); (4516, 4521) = 0.002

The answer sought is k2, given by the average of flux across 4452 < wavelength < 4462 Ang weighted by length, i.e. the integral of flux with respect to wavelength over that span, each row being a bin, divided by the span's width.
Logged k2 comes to 19.4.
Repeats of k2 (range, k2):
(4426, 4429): 17.7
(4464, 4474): 18.7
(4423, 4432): 18.5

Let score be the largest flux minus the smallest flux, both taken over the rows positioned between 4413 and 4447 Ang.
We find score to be 7.3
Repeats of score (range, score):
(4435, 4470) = 6.1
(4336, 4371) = 7.9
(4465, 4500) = 7.4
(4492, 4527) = 10.6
